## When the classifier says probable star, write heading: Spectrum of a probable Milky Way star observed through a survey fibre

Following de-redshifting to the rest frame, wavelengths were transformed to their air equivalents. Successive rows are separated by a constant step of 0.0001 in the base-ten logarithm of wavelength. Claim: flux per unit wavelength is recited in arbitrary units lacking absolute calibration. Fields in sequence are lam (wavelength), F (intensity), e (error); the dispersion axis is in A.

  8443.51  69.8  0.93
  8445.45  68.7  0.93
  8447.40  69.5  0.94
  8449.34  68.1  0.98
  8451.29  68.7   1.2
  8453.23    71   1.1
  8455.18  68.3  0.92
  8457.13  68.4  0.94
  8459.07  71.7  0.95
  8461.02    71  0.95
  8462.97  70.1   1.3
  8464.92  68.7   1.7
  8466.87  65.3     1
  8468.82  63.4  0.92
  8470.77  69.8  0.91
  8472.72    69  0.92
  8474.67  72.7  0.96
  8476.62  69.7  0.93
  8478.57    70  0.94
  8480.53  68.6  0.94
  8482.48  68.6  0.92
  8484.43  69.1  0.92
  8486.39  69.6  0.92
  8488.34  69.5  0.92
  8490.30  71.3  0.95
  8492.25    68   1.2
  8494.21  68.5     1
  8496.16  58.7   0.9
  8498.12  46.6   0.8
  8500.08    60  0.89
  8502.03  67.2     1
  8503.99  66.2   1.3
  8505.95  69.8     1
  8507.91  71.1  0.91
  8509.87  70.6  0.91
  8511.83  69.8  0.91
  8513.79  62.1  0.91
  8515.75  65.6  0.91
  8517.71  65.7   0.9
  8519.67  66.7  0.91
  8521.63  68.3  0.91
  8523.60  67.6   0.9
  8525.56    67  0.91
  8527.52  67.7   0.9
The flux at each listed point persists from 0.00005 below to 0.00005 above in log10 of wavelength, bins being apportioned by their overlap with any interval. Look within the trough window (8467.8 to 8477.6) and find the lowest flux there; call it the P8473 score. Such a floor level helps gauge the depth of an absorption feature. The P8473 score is 63.4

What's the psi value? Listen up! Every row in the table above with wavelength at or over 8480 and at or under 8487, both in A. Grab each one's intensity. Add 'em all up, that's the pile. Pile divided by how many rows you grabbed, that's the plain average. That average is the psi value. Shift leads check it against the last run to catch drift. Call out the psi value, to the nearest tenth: 69.0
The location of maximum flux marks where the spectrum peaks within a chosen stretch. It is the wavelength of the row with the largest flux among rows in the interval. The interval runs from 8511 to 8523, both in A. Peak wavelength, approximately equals 8511.83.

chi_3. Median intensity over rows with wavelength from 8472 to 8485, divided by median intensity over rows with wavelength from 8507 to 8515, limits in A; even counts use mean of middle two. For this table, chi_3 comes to 0.98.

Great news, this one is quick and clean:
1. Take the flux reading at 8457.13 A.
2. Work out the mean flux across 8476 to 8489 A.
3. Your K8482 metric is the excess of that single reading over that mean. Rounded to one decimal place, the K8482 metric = -0.9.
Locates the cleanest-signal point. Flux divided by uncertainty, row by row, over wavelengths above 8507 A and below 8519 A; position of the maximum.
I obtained 8507.91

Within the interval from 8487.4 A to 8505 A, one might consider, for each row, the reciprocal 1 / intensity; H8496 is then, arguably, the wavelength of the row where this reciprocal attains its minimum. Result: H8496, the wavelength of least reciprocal 8490.30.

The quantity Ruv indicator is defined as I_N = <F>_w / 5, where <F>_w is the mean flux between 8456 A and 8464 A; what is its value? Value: 14.1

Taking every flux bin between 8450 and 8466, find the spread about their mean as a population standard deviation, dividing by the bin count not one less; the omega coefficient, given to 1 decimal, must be 1.3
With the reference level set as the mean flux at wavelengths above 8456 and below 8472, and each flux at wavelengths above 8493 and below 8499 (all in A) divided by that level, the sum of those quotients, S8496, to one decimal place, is 2.5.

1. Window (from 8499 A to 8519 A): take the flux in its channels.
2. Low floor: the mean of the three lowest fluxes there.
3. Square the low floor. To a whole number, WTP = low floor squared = 3915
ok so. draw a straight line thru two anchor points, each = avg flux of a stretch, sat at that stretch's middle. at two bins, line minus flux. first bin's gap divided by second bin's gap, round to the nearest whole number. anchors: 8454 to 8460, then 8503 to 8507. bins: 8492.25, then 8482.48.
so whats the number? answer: 4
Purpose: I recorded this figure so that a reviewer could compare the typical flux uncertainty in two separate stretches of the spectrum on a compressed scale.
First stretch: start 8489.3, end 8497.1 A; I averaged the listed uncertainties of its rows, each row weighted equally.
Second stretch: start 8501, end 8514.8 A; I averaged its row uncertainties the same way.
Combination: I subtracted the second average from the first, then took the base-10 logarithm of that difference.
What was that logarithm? -1.7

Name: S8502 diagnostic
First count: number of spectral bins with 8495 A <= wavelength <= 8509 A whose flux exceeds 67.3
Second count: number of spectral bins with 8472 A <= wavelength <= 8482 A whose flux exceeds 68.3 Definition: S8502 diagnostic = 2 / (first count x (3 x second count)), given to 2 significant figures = 0.067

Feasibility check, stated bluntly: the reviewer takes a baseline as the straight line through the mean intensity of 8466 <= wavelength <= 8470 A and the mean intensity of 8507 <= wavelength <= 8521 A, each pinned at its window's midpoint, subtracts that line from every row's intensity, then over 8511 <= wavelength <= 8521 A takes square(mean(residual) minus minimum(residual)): 14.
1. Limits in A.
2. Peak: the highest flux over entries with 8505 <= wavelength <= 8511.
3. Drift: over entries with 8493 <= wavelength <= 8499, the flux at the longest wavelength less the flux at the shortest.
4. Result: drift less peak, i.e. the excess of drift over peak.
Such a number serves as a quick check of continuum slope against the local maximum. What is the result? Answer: -93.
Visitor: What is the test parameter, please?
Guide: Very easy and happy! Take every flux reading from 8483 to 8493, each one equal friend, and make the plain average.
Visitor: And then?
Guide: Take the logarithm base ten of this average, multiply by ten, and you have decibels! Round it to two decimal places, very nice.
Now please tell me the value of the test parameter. 18.42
